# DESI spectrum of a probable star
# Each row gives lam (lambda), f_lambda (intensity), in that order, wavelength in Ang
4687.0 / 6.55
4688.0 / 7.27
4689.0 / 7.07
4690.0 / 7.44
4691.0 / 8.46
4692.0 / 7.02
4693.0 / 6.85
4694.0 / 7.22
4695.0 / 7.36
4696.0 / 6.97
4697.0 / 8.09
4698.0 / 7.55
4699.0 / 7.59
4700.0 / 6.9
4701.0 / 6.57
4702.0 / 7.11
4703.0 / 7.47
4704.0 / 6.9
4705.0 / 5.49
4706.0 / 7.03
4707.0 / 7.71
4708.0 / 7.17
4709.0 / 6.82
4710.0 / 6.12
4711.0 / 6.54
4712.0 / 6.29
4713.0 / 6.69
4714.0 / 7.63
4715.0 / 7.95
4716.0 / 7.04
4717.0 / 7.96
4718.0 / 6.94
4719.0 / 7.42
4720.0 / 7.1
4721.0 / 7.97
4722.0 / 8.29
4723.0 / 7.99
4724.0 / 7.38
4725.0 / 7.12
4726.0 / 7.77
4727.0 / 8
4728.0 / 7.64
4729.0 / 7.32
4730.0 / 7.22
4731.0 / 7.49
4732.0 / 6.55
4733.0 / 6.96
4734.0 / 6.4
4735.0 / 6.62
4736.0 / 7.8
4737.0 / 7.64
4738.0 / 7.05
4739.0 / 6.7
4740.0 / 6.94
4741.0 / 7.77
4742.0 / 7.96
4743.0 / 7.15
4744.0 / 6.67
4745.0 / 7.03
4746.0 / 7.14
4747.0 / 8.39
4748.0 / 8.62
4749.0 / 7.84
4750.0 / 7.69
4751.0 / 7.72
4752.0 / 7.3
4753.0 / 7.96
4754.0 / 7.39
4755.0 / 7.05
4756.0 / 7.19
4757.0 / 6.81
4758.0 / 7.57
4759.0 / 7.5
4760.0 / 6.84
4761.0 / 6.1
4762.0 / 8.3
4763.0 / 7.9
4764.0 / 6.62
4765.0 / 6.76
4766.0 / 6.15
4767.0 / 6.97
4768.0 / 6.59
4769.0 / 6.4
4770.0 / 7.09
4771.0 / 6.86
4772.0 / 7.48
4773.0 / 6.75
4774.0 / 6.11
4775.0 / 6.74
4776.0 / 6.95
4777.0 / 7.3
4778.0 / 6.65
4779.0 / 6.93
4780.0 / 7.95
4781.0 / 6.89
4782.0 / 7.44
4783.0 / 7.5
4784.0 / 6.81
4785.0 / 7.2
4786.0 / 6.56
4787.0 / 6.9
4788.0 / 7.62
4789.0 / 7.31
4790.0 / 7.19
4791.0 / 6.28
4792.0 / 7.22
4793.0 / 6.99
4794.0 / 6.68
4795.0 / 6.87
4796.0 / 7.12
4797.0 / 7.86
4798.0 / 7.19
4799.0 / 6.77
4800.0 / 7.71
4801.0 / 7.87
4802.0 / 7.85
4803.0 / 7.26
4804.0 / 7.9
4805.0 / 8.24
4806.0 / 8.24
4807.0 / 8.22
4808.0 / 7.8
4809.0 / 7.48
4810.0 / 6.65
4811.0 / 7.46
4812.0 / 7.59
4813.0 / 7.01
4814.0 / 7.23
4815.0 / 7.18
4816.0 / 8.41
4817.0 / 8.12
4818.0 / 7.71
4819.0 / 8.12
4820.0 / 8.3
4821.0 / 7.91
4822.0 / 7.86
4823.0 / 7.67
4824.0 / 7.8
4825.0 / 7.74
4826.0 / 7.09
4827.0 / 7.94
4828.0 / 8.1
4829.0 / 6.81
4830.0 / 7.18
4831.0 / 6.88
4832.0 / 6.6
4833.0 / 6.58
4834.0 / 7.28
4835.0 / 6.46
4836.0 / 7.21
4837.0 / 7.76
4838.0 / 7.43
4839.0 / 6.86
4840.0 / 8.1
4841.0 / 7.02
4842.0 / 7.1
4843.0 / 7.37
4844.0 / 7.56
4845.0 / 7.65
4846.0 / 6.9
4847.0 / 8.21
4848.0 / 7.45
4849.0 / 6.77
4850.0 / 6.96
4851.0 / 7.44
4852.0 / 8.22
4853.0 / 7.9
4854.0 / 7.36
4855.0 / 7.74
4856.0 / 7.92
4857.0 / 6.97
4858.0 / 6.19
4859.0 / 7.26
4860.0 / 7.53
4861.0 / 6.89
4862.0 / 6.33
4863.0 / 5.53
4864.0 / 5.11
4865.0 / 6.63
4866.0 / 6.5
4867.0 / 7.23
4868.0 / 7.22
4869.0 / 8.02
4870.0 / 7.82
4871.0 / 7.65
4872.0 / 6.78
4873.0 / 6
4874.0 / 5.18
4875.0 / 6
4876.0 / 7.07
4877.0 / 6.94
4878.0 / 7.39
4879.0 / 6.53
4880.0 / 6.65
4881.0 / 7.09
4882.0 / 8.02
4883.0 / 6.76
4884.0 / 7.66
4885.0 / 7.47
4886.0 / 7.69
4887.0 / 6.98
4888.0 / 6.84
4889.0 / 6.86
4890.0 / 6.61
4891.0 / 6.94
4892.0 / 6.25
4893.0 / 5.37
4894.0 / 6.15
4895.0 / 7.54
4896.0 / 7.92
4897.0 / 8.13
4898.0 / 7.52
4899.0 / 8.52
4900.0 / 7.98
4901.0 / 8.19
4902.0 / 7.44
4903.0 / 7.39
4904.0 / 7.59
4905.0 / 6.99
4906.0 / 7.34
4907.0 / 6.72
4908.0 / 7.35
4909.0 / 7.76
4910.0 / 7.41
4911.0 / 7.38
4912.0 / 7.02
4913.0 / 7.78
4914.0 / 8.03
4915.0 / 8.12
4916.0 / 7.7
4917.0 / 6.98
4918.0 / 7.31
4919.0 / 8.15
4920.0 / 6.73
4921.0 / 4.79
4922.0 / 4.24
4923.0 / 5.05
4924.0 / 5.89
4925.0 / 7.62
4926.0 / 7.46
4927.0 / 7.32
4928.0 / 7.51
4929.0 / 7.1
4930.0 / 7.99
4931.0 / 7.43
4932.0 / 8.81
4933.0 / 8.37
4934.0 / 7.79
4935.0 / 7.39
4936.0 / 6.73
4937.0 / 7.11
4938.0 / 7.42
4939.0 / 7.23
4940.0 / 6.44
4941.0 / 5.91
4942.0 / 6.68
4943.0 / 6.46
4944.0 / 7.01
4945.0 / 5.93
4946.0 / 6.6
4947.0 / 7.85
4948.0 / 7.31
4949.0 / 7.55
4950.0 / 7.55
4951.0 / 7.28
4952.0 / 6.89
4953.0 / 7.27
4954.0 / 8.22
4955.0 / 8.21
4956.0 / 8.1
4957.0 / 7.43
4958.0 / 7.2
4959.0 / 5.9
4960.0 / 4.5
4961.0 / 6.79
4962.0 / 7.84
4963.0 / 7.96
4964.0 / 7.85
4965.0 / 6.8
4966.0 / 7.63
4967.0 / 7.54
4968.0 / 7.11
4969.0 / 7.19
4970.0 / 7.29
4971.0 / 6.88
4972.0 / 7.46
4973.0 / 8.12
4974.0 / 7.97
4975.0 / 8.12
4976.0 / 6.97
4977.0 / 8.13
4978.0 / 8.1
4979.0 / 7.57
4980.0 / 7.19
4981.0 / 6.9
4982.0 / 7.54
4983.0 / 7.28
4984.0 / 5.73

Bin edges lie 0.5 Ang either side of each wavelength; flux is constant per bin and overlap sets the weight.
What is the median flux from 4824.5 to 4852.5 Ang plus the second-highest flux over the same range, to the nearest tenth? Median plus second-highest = 15.5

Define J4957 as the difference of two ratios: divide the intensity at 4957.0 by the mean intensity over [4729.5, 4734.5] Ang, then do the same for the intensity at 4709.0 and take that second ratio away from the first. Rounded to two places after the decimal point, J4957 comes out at 0.09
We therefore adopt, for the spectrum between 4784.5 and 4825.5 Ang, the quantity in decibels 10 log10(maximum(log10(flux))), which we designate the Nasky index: -0.34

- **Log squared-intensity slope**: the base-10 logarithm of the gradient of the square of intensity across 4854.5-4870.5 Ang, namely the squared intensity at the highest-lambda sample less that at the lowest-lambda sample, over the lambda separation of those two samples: -1.1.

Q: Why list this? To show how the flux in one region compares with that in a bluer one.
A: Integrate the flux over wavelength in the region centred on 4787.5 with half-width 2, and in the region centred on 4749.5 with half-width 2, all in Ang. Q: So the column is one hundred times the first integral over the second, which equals 89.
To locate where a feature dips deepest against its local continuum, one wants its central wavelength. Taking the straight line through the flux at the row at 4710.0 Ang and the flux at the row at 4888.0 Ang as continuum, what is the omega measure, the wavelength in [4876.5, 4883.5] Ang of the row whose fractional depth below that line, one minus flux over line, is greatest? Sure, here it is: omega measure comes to 4879.0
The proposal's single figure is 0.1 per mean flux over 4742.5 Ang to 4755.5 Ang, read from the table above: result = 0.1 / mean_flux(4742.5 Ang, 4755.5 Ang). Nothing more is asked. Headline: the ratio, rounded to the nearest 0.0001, 0.0133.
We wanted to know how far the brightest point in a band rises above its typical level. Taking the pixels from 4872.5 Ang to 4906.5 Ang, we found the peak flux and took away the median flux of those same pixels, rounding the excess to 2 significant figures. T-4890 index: 1.4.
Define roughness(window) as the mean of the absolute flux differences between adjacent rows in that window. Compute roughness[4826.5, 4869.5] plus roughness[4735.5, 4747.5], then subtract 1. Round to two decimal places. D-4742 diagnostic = 0.06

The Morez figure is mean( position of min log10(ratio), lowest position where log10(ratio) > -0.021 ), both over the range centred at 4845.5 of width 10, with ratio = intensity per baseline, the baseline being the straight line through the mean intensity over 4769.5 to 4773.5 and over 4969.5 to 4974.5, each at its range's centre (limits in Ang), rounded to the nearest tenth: 4845.0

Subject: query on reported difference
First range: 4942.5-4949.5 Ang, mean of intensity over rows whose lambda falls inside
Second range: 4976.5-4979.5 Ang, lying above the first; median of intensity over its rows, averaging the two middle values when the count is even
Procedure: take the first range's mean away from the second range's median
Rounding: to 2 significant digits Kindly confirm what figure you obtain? 1.1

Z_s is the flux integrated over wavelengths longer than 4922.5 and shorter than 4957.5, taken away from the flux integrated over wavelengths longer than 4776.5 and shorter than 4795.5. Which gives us -119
